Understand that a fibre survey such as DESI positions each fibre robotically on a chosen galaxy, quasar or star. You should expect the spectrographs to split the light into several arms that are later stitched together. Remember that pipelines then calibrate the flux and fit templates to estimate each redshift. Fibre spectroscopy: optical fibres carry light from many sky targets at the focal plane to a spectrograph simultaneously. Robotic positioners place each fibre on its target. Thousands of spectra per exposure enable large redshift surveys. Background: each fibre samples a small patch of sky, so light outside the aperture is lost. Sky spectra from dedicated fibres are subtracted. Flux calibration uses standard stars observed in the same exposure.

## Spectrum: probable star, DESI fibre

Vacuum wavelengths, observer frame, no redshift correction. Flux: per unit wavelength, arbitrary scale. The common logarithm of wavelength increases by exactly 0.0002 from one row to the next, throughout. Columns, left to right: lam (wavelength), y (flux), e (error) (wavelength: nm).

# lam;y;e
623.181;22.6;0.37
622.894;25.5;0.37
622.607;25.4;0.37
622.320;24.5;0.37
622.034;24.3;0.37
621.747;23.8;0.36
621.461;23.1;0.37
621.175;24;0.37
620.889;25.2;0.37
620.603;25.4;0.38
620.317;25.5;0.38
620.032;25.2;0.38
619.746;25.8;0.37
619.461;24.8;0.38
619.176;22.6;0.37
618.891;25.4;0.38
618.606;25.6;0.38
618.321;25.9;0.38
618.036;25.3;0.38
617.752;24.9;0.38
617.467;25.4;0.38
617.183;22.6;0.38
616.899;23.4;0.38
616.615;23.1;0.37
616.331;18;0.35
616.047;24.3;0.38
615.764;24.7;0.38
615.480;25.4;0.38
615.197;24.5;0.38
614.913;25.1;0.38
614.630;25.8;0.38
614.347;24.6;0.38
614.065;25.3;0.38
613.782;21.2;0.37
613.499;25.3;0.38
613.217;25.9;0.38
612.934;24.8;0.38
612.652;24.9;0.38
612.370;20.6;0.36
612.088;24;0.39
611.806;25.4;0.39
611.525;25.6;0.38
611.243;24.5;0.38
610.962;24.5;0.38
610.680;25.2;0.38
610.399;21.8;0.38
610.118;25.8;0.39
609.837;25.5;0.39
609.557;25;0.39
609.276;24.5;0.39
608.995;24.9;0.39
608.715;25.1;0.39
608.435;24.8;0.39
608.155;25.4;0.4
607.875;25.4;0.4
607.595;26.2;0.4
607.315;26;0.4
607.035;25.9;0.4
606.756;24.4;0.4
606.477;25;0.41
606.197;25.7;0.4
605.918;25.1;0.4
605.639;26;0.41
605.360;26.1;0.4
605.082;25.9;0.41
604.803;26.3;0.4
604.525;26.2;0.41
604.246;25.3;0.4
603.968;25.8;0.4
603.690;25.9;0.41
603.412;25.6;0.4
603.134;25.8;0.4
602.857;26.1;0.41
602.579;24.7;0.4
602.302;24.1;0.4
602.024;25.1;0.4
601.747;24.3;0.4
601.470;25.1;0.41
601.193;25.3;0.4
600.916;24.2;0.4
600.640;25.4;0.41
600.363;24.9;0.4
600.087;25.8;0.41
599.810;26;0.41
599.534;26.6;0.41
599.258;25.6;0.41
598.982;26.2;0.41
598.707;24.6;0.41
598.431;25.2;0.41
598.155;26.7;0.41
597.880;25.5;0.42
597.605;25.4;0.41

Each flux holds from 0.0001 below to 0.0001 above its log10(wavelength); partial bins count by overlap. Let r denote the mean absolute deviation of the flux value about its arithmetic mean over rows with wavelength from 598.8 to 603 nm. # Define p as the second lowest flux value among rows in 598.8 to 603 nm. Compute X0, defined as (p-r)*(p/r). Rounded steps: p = 24.2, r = 0.62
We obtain 920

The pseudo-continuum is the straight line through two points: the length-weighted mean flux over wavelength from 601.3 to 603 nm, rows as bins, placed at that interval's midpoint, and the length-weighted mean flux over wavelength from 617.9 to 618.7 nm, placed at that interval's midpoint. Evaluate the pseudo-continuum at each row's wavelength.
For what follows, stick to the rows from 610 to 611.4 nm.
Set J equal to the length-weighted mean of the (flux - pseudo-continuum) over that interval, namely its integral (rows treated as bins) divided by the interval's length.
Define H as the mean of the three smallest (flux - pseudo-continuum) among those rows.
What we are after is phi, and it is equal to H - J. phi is -0.76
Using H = -1.7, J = -0.9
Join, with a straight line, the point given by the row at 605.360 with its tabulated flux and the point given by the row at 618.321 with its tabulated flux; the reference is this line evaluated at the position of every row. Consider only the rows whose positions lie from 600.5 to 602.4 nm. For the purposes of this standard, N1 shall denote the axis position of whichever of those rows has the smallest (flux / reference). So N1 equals 602.302 nm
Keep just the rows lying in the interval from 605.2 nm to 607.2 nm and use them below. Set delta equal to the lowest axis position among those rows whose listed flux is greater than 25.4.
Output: 605.360 nm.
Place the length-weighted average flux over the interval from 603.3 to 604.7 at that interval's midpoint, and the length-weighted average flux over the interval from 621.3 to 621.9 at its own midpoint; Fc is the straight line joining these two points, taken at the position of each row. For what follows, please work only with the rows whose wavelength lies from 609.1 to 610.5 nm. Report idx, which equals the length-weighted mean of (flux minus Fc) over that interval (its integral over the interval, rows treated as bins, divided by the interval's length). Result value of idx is -0.4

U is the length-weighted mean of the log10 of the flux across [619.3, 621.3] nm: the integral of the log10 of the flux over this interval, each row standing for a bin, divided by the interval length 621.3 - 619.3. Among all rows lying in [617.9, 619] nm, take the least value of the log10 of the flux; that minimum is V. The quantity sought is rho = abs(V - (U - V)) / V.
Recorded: 1.00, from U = 1.40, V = 1.40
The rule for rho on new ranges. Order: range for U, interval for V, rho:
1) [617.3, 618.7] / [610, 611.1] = 0.95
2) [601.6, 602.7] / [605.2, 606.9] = 1.00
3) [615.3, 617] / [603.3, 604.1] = 1.03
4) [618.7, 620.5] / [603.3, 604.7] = 1.00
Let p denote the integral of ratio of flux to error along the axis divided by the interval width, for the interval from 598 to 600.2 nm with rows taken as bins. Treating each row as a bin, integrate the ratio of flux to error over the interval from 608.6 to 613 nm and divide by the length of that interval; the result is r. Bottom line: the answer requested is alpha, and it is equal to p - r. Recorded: -0.8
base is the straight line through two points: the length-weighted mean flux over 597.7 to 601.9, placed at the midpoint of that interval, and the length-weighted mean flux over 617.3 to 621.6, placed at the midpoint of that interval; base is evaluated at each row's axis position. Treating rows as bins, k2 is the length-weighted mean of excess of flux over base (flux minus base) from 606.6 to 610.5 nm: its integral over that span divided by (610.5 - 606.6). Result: -0.12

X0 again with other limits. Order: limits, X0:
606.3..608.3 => 1273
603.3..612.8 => 616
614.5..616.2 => 1262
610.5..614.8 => 415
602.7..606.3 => 2444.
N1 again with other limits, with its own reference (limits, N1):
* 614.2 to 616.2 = 616.047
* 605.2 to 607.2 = 606.756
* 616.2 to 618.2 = 616.331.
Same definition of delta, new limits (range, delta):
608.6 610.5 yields 609.837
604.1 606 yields 604.525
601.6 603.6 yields 602.857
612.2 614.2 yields 613.217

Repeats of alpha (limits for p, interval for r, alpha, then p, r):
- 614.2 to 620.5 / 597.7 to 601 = 2.3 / 64.8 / 62.5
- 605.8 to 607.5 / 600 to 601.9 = 1.3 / 63.2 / 61.8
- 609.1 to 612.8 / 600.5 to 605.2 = 0.8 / 63.7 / 62.8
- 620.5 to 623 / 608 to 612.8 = 2.6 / 66.4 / 63.7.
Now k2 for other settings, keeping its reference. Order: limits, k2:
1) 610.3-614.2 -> -0.87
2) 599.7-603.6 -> -0.21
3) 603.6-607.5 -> 0.41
